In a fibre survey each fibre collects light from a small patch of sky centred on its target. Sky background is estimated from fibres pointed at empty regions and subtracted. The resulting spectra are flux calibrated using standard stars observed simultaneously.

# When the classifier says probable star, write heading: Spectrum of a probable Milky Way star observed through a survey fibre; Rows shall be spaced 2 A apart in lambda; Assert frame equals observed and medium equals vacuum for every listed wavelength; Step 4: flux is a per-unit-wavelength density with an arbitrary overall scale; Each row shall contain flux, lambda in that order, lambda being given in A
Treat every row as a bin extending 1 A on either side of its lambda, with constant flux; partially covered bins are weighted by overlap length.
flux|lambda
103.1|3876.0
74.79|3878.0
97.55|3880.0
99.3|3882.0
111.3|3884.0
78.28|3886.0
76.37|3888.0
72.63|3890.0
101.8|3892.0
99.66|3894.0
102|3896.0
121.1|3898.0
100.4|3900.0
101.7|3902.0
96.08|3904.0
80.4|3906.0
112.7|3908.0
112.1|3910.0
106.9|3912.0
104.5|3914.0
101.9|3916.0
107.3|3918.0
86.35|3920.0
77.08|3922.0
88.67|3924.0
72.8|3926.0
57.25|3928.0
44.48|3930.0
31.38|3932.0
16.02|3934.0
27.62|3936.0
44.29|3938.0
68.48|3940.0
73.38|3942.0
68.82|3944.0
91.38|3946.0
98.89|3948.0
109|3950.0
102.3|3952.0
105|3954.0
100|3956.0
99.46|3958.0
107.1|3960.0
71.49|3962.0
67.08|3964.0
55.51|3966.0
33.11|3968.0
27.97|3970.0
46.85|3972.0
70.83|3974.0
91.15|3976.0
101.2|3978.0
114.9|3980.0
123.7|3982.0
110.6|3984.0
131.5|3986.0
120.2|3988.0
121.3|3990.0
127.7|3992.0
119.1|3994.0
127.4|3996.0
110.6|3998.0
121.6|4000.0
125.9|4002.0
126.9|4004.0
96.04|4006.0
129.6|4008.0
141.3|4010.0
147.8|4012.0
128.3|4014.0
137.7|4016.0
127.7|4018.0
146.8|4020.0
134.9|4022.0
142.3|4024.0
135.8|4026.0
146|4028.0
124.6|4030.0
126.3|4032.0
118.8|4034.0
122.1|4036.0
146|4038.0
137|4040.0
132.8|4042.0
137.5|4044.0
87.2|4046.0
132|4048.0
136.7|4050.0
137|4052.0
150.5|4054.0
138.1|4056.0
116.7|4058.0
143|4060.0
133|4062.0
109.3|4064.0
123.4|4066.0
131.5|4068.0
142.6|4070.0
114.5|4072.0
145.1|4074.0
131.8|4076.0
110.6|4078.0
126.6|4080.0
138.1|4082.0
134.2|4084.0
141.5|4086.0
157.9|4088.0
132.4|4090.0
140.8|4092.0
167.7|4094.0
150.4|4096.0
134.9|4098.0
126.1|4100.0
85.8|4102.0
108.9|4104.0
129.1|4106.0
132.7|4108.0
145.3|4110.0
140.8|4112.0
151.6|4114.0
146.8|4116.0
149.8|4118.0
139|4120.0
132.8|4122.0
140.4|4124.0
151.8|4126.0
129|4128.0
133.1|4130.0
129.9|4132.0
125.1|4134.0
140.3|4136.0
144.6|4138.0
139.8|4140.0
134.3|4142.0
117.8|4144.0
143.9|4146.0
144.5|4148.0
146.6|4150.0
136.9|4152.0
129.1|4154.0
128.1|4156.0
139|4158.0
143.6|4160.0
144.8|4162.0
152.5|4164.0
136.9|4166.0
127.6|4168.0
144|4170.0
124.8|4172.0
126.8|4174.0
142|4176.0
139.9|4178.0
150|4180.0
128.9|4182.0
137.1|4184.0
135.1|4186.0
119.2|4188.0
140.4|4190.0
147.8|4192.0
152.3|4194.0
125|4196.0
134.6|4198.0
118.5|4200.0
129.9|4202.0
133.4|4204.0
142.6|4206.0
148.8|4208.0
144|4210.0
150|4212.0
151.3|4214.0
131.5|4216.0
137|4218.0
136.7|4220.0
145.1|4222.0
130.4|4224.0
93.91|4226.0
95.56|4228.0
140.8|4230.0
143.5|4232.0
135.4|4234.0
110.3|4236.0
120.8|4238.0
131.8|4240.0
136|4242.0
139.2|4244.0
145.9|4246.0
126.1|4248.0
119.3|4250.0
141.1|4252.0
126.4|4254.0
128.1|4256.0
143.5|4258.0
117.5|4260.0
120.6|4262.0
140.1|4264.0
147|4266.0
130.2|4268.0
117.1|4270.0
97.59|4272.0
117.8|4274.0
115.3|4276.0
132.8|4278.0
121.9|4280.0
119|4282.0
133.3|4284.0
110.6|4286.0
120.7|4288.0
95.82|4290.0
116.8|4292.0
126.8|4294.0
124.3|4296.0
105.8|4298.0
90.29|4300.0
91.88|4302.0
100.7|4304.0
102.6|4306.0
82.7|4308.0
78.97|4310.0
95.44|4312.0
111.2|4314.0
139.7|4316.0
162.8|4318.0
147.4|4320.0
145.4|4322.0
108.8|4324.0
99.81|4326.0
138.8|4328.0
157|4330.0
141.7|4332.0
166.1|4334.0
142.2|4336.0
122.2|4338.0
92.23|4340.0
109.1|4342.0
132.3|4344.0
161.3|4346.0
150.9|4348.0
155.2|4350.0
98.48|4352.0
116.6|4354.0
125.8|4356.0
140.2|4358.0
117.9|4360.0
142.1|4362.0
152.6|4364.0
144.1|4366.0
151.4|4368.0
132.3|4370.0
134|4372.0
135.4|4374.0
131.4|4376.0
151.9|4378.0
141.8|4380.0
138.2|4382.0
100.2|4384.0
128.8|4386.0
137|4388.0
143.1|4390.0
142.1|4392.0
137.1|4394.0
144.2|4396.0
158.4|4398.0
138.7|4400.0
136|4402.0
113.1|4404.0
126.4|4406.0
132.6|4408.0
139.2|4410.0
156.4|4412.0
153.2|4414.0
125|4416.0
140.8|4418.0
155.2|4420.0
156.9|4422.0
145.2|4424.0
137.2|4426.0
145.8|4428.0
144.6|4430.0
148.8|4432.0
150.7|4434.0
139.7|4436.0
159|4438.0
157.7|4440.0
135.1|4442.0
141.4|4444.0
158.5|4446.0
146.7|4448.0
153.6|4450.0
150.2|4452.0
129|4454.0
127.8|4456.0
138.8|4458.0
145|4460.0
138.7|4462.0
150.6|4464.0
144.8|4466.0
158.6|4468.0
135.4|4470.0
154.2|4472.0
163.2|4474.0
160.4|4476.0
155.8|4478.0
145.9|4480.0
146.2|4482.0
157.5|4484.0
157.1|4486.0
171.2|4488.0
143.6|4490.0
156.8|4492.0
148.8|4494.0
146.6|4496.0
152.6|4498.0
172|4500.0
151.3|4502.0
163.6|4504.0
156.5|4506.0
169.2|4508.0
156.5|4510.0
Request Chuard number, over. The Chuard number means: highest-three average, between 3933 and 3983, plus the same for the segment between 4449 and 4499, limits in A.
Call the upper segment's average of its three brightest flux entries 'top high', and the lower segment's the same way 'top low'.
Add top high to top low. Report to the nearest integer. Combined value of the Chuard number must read 281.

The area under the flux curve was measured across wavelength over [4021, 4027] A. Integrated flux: 826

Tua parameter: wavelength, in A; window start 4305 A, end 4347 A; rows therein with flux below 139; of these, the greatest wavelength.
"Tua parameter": 4344.0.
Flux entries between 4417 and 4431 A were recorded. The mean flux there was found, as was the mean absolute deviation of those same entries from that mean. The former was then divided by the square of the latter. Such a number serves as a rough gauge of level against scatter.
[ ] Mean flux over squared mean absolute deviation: 4.9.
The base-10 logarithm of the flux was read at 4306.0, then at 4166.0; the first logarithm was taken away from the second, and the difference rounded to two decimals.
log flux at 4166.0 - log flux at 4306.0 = 0.13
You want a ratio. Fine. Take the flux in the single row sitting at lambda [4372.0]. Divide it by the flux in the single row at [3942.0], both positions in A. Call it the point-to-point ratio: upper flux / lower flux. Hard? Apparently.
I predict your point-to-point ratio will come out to 1.8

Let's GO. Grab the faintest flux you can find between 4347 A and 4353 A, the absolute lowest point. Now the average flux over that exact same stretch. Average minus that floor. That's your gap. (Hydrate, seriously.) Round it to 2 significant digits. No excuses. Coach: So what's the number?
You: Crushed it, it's 36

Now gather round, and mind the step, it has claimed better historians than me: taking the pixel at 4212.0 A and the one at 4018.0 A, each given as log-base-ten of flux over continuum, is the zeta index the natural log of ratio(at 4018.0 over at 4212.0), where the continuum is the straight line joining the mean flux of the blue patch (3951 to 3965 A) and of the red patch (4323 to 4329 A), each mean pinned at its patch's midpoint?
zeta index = -0.15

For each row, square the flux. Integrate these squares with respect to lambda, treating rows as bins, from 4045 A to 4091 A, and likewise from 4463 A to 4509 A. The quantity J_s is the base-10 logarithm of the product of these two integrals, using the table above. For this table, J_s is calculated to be 11.9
